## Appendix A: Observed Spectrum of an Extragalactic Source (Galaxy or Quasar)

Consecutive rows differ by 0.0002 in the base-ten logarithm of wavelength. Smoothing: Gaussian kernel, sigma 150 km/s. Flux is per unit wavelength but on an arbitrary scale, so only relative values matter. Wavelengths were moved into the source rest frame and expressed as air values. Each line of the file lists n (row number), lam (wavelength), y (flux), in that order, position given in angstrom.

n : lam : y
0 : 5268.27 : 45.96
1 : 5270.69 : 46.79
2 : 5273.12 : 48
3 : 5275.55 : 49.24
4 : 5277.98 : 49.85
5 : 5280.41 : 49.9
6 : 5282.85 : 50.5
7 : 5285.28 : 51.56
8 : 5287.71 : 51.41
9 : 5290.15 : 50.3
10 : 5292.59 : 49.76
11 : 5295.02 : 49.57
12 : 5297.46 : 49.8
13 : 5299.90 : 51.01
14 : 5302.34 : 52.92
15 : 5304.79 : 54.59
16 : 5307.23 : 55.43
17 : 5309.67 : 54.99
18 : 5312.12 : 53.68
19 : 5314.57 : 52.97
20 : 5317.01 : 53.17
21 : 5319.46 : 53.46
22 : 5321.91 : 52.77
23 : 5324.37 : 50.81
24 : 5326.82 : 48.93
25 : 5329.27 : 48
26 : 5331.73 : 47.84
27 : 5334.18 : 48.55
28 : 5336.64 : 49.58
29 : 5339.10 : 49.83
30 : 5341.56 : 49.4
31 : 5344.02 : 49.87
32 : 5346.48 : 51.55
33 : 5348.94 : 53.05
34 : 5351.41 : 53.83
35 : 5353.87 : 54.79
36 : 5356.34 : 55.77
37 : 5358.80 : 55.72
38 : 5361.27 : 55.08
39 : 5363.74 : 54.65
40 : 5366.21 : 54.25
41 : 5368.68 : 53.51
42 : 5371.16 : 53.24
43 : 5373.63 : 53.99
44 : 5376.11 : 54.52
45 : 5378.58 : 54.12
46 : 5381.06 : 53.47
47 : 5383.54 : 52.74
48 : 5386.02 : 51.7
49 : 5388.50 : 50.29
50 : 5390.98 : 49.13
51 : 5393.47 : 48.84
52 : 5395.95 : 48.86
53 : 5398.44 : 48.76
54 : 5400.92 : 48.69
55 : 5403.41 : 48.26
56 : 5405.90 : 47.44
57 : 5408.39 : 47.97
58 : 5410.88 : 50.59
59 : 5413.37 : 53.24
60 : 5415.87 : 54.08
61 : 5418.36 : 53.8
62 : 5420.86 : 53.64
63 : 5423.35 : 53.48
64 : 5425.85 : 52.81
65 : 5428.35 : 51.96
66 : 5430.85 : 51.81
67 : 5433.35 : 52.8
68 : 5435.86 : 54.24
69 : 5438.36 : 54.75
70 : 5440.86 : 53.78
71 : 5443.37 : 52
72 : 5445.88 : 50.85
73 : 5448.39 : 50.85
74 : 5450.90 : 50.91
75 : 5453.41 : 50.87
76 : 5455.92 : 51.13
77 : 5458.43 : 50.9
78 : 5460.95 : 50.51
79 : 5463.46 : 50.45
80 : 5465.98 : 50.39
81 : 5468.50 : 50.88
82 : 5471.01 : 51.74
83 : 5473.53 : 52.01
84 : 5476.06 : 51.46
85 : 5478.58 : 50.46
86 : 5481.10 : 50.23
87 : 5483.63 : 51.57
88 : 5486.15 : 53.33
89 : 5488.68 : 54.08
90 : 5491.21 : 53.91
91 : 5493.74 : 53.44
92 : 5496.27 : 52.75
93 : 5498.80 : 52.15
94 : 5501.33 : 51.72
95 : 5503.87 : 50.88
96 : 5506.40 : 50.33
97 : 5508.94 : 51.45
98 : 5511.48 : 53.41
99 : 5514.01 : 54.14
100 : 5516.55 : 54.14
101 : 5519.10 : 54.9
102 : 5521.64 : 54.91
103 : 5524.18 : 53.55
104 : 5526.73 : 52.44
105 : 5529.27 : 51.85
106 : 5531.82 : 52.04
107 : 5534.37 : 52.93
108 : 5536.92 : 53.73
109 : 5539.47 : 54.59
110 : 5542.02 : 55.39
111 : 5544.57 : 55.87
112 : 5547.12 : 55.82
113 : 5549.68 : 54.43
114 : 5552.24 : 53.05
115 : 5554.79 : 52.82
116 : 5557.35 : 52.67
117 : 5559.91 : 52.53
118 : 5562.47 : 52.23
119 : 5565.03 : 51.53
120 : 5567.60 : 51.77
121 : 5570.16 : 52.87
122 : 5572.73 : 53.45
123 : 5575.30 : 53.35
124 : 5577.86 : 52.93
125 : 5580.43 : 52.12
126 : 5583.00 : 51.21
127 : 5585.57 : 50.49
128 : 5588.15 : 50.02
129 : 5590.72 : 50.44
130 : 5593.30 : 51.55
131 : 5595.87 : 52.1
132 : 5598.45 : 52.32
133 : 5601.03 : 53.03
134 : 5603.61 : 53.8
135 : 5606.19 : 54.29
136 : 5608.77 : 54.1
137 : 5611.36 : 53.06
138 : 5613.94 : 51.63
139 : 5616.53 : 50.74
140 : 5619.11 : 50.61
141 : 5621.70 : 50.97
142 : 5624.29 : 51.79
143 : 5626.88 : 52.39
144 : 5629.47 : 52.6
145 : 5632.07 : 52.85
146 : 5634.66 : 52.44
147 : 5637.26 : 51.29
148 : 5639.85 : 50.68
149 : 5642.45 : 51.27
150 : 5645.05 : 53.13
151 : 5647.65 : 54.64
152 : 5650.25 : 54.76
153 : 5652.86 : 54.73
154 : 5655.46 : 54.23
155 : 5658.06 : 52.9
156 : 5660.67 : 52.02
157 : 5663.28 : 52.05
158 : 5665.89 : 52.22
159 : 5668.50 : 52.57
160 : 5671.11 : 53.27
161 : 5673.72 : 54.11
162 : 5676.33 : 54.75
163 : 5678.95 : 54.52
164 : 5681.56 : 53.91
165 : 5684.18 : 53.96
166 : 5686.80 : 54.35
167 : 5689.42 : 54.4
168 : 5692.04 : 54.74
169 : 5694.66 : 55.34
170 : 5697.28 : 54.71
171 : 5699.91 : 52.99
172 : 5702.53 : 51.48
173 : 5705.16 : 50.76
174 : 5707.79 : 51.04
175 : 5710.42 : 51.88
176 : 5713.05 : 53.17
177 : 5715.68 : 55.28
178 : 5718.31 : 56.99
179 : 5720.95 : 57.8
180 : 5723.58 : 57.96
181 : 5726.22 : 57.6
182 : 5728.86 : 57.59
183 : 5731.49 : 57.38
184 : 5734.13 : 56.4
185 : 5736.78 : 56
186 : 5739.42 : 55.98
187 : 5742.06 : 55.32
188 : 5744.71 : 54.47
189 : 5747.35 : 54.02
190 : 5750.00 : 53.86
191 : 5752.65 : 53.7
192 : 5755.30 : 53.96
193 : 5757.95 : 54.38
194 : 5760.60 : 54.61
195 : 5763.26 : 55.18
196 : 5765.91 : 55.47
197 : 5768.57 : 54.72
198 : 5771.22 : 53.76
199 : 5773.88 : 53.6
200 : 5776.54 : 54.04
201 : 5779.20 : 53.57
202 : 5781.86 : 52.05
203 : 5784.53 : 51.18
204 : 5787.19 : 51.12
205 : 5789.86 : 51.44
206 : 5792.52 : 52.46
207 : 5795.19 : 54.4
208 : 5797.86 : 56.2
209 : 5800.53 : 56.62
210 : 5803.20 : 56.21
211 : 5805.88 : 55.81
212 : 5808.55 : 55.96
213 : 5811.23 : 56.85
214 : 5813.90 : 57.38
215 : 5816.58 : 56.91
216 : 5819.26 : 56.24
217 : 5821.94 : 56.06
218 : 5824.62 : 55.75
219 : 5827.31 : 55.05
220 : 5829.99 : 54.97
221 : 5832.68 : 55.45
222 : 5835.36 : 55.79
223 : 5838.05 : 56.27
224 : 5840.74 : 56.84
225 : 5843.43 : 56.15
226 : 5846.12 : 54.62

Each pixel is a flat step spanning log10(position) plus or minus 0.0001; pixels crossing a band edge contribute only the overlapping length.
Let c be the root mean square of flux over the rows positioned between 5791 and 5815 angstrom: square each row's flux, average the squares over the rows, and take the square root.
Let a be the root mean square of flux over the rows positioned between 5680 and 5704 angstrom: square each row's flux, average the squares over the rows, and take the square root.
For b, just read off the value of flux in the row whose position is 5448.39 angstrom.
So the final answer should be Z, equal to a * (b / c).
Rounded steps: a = 54.0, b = 50.85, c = 55.8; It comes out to 49.2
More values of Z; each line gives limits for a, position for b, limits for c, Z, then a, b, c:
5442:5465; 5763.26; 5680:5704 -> 52.1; 50.9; 55.18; 54.0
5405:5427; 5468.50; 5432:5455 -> 50.5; 52.0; 50.88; 52.4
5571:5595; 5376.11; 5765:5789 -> 52.9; 51.7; 54.52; 53.3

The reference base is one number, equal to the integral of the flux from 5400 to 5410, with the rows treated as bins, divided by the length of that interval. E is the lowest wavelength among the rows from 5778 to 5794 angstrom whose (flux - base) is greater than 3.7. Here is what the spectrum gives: 5779.20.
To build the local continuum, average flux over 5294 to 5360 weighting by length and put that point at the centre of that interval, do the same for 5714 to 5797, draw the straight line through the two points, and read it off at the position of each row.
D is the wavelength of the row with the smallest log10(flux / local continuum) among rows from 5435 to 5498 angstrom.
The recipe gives 5481.10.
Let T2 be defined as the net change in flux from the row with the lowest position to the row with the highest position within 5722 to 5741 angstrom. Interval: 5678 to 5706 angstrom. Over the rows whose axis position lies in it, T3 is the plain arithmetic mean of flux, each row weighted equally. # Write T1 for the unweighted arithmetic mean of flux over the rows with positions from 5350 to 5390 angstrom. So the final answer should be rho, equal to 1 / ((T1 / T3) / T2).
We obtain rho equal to -2.0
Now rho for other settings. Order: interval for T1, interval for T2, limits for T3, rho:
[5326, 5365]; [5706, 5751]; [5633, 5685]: 2.9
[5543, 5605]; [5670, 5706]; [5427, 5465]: -2.5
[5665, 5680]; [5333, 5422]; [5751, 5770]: 5.2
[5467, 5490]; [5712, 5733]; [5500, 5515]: 4.2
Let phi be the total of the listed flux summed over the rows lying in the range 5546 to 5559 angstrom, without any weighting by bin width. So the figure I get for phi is 269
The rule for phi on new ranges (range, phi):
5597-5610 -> 268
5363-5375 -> 270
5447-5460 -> 255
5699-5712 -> 258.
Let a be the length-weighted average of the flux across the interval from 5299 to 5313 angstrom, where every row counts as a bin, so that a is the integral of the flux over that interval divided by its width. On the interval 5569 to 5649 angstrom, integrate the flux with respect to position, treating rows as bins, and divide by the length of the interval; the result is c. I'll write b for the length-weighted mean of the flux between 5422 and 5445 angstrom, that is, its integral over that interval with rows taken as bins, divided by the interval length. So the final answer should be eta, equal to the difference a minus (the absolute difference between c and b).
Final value 53.0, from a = 53.8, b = 53.0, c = 52.2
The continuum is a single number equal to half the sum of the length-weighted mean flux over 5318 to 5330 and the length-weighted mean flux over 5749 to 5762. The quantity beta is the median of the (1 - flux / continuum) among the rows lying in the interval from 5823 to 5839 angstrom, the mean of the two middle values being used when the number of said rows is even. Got -0.06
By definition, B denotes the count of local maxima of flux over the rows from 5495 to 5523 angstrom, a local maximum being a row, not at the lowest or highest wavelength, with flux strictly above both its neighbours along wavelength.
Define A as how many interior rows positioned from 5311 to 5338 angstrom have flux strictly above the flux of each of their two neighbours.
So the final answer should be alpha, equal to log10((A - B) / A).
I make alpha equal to 0.00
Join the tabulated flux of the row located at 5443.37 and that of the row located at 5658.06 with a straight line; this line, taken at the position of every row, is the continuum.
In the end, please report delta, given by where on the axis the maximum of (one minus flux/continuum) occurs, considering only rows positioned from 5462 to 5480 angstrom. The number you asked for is 5465.98 angstrom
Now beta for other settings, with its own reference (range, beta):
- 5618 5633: 0.01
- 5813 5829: -0.07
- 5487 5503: -0.01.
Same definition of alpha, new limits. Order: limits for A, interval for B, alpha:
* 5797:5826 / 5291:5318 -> -0.30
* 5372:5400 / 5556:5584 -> -0.30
